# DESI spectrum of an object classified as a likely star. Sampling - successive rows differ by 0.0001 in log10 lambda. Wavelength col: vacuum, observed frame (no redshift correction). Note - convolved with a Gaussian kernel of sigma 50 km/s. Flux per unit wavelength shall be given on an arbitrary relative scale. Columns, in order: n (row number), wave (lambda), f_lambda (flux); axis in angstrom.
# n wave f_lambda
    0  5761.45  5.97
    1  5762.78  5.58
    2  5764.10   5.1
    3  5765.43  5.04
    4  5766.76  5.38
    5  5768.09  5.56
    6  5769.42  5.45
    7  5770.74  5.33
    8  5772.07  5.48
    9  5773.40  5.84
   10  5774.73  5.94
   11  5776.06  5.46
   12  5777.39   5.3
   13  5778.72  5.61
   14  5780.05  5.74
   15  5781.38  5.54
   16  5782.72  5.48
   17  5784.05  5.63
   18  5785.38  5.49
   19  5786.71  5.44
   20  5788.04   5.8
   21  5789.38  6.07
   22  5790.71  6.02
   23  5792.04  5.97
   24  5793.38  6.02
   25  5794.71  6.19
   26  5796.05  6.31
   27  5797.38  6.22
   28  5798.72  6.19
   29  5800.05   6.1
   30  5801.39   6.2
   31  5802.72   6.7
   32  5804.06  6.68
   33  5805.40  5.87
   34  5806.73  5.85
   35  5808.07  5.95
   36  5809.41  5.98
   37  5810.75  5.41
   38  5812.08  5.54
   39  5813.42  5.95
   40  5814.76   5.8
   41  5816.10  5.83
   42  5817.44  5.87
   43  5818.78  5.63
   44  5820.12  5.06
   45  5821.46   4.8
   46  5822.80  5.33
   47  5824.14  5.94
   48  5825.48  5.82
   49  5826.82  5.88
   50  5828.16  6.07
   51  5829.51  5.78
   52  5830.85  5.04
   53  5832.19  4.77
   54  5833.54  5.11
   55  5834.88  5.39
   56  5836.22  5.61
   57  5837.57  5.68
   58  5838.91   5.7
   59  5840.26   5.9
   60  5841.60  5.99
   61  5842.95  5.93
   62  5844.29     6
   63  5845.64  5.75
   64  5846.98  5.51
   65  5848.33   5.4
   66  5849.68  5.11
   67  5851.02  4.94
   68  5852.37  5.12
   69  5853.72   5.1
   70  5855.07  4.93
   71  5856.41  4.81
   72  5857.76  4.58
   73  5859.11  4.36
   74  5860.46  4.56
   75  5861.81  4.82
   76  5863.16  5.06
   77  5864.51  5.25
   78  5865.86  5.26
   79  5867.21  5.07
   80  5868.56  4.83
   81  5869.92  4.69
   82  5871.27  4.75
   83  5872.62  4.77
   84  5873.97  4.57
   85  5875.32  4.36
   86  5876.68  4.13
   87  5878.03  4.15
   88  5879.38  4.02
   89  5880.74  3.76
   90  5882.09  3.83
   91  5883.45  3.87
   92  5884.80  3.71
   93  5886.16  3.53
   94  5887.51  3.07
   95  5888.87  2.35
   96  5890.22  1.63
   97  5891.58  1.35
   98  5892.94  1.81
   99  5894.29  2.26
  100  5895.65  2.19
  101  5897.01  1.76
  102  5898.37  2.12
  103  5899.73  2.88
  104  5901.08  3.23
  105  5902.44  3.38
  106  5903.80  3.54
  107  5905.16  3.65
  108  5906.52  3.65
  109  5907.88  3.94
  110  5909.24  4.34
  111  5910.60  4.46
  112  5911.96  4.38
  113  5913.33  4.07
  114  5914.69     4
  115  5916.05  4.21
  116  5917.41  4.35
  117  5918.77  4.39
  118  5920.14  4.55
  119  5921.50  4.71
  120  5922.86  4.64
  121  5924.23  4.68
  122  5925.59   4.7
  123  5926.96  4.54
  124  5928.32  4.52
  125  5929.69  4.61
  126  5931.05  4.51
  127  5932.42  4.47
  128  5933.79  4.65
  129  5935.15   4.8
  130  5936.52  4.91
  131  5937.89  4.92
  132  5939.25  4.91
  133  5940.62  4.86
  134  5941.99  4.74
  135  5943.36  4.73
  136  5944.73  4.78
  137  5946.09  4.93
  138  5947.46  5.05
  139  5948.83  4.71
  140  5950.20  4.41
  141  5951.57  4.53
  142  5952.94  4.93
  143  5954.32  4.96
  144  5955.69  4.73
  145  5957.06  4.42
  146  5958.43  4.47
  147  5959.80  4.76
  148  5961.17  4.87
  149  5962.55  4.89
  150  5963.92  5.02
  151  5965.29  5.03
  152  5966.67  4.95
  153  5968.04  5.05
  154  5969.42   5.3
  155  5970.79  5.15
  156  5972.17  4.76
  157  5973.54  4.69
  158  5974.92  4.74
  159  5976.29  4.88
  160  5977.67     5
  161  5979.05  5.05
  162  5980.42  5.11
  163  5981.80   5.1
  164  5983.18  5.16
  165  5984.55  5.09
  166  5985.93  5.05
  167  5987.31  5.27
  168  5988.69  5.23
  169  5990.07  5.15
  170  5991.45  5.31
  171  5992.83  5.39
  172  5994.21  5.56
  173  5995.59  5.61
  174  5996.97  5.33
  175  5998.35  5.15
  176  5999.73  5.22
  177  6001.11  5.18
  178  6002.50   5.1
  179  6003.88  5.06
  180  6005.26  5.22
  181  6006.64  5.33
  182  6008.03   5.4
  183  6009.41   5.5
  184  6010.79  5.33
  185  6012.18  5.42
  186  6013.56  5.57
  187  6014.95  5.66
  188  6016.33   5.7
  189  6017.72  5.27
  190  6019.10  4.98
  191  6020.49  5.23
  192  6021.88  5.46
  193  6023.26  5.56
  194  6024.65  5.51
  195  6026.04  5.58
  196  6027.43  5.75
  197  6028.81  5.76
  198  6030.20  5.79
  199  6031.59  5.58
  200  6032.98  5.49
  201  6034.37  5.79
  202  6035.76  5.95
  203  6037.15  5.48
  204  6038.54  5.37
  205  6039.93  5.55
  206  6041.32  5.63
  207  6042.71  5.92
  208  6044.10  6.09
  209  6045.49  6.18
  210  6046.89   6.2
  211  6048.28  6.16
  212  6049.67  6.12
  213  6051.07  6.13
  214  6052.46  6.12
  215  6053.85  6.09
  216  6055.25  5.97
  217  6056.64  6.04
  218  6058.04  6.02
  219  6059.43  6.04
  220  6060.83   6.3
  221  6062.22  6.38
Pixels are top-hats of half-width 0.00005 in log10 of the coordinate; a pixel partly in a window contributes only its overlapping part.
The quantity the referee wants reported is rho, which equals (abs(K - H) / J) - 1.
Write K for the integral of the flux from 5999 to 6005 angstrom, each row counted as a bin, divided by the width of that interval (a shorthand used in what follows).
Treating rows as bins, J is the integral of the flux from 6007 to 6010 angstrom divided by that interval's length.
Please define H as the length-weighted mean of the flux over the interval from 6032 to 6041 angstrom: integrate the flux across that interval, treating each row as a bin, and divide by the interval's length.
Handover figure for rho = -0.92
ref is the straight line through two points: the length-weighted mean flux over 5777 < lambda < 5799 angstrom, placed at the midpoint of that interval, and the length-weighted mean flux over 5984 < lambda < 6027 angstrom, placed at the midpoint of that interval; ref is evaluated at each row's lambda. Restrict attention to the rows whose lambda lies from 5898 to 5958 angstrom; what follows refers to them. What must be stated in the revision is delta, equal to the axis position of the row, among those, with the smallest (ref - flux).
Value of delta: 5947.46 angstrom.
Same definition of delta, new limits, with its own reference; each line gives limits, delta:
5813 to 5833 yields 5828.16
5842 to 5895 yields 5844.29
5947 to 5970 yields 5969.42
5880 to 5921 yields 5920.14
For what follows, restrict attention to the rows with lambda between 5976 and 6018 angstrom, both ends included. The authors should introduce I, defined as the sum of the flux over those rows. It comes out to 163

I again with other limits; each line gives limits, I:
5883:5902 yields 36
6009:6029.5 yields 82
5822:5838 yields 66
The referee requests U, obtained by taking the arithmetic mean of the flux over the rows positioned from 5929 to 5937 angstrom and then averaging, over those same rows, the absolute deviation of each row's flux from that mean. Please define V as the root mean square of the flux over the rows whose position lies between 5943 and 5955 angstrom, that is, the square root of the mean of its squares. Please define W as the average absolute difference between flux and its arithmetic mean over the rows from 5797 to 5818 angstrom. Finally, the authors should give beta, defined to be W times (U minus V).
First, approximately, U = 0.131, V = 4.8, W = 0.25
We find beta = -1.2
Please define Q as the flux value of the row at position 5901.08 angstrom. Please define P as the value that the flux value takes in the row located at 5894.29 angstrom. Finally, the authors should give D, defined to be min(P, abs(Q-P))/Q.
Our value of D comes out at 0.30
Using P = 2.26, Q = 3.23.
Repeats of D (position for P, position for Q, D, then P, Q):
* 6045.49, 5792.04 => 0.04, 6.18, 5.97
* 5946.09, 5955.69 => 0.04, 4.93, 4.73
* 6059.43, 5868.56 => 0.25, 6.04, 4.83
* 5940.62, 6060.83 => 0.23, 4.86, 6.3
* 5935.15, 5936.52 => 0.02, 4.8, 4.91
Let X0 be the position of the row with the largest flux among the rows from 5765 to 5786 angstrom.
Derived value 5774.73 angstrom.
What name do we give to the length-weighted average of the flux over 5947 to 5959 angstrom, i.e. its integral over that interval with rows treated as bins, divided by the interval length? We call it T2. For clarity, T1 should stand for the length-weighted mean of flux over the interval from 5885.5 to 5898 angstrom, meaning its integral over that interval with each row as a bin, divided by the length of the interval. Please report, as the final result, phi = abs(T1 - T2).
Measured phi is 2.47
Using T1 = 2.2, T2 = 4.7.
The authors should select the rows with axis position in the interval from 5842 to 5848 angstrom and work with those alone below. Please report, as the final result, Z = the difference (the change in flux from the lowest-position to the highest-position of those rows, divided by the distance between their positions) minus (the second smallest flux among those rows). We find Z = -5.9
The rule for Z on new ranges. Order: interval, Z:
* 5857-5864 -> -4.5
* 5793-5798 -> -6.1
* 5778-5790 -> -5.4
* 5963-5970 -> -5.0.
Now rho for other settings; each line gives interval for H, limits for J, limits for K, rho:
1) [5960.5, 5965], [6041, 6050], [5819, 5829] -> -0.90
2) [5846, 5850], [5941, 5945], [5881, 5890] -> -0.56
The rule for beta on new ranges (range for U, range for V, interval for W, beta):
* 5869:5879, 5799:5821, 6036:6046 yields -1.5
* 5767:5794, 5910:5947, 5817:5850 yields -1.4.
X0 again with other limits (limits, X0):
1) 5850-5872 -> 5865.86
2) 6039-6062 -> 6060.83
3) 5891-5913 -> 5910.60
